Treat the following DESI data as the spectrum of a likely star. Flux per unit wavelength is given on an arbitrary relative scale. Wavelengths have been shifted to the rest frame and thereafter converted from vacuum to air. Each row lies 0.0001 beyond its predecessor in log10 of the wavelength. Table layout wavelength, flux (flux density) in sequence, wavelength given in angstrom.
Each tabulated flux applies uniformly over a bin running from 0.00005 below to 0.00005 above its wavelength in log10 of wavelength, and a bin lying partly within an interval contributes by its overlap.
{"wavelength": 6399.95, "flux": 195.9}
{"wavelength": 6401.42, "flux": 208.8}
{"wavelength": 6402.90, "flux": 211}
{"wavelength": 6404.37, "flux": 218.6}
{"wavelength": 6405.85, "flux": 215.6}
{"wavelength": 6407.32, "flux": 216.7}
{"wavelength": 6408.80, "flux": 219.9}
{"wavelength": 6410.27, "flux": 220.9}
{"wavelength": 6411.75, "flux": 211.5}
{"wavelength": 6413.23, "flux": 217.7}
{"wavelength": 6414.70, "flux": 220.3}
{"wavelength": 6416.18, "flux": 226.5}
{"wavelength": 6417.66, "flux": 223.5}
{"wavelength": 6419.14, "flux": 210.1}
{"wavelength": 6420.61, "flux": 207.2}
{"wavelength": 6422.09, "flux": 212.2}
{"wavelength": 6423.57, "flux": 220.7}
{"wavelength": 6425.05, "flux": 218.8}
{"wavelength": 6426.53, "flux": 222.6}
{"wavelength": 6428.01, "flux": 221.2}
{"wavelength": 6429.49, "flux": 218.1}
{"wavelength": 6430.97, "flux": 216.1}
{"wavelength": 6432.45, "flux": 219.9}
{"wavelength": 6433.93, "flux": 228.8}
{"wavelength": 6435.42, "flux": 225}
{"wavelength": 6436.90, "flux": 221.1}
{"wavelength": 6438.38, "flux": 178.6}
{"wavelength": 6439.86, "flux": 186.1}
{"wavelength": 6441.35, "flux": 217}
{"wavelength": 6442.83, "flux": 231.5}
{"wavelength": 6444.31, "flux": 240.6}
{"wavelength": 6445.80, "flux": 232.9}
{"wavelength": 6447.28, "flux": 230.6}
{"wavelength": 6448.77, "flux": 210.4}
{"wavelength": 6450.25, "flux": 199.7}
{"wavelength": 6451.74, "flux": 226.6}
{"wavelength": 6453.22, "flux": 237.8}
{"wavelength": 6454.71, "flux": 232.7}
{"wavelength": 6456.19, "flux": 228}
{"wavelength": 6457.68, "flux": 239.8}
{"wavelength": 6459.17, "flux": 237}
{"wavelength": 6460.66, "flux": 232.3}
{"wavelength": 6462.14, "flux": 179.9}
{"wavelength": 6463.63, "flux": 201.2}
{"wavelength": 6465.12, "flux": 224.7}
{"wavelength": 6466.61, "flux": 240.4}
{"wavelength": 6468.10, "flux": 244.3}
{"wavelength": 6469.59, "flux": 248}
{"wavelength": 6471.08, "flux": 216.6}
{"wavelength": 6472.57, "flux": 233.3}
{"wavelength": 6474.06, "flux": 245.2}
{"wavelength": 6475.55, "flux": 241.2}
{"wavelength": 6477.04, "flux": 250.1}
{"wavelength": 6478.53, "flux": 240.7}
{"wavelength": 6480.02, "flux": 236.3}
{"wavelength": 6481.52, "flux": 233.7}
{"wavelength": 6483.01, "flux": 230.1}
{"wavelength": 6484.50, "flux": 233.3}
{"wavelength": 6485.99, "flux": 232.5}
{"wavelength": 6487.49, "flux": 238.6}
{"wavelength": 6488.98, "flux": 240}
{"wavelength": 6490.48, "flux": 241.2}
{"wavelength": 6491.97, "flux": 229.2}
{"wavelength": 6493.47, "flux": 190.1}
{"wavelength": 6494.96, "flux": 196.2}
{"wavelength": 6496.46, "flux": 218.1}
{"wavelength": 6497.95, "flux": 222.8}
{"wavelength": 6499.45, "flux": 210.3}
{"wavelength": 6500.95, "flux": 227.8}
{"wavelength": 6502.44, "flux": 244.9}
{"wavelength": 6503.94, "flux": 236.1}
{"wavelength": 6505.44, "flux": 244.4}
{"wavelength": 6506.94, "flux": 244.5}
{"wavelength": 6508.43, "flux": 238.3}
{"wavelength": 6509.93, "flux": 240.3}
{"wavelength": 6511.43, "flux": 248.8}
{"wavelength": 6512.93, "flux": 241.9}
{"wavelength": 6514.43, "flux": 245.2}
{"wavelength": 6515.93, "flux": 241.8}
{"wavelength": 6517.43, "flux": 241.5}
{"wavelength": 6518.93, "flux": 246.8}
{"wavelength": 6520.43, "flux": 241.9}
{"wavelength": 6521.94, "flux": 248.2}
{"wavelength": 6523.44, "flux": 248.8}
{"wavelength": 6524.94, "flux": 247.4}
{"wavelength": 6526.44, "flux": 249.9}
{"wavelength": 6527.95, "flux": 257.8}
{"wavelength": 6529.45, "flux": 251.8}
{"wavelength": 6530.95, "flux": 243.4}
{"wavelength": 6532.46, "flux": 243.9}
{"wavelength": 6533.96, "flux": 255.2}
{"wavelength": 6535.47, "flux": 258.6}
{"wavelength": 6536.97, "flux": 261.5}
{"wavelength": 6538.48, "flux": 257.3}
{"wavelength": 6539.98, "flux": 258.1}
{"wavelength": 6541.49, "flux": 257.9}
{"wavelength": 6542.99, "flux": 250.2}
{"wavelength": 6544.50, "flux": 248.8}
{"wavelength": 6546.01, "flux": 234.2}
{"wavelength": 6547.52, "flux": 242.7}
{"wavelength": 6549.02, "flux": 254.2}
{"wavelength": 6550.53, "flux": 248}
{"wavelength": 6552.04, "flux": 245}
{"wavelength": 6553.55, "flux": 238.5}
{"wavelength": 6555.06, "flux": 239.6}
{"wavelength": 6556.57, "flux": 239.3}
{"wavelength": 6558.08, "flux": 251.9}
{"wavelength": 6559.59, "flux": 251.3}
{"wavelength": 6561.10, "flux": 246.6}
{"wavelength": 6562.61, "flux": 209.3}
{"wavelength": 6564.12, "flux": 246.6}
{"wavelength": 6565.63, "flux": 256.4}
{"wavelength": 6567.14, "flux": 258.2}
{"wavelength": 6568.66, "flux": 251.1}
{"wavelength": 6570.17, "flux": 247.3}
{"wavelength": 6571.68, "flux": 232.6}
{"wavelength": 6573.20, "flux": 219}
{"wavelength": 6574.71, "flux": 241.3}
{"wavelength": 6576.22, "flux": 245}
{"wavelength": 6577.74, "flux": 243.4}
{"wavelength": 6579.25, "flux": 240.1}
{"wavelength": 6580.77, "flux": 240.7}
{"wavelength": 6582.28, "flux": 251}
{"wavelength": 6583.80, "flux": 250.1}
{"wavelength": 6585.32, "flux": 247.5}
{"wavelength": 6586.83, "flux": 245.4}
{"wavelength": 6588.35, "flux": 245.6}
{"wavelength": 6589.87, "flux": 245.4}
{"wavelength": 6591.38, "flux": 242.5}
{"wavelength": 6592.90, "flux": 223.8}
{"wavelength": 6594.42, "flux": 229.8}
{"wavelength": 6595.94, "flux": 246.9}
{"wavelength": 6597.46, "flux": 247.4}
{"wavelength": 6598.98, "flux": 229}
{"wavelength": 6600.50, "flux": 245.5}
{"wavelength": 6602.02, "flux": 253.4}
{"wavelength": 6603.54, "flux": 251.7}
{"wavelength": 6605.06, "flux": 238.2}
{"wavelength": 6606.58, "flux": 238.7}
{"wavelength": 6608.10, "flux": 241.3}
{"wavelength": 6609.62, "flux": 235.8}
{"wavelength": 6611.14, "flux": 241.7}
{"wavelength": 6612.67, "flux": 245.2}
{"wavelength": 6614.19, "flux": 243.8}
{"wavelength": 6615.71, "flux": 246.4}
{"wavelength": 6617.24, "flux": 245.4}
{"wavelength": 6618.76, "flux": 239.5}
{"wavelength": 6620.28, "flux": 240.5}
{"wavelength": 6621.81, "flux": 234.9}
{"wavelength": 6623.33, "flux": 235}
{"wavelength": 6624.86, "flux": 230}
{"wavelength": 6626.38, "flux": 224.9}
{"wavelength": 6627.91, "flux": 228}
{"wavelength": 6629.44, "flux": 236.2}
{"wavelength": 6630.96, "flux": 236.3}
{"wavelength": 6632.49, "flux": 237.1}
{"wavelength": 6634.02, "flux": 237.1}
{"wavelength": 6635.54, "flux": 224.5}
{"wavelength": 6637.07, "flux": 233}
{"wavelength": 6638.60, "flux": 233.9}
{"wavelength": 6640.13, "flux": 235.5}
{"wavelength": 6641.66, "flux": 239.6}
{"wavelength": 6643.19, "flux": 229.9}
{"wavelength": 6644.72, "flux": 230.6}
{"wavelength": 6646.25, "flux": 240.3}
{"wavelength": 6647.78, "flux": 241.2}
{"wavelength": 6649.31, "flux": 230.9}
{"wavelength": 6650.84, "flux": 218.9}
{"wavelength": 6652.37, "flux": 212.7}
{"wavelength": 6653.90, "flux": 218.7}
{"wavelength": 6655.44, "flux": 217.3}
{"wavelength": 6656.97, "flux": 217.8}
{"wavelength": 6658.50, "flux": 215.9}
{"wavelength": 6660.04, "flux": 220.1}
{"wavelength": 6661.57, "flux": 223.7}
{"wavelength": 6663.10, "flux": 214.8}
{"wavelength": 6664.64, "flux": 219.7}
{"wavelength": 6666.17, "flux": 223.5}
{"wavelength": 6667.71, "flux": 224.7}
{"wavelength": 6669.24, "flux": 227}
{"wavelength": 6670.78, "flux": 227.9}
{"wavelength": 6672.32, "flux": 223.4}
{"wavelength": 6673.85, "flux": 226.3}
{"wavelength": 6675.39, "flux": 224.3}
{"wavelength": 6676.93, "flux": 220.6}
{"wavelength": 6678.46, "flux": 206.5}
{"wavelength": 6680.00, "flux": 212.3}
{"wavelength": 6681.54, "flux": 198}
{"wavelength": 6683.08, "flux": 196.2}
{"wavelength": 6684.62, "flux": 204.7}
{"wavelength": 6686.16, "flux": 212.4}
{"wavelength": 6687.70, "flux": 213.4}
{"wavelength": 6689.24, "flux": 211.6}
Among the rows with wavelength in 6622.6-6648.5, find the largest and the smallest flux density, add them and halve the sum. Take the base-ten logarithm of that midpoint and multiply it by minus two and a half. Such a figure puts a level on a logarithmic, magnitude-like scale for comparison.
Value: -5.918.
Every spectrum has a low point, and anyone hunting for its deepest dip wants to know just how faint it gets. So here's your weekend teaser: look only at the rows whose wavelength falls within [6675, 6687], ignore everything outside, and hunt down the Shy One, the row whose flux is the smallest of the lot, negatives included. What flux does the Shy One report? 196.2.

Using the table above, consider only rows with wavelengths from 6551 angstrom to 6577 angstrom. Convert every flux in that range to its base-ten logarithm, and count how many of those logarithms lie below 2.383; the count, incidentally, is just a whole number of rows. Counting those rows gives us 7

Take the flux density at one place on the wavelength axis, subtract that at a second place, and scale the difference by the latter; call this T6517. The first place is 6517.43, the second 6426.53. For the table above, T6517 0.08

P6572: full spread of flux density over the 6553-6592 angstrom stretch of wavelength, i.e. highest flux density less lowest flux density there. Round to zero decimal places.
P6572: 49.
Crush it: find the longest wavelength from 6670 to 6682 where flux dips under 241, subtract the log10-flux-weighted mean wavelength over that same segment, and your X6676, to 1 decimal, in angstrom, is 5.4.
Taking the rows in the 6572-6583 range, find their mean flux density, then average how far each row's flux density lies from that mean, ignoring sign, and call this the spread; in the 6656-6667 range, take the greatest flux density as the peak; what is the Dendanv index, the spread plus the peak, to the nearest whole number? 230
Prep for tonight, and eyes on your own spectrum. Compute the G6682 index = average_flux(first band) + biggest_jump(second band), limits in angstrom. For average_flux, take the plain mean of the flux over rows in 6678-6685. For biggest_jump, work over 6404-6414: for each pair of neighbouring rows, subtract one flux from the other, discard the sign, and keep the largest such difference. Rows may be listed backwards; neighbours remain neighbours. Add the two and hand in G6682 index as 213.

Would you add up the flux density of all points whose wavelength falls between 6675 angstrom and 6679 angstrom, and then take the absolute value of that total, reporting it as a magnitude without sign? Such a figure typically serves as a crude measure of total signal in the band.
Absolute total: 651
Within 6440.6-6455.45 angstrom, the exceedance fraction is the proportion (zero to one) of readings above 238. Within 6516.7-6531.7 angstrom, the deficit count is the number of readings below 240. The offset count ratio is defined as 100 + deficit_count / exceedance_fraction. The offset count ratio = 100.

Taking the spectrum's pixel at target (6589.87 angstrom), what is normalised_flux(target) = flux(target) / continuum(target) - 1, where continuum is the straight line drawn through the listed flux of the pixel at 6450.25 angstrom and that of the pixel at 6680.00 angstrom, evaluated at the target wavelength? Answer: 0.183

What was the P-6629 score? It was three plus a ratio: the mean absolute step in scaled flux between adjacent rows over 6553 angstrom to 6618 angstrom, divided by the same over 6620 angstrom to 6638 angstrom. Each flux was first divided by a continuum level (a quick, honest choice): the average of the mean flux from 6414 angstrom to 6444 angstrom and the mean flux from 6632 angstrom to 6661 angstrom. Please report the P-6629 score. 4.7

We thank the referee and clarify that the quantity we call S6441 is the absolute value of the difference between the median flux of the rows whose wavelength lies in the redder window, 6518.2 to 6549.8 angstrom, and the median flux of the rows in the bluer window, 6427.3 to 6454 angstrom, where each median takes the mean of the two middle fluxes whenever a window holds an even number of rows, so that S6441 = 29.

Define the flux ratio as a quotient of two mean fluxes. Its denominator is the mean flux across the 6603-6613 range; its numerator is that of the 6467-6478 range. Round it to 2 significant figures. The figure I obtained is 0.99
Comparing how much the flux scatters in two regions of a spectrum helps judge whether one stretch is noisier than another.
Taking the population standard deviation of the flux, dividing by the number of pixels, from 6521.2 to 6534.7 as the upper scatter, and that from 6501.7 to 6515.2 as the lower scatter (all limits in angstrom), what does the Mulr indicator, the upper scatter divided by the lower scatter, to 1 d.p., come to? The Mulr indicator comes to 1.2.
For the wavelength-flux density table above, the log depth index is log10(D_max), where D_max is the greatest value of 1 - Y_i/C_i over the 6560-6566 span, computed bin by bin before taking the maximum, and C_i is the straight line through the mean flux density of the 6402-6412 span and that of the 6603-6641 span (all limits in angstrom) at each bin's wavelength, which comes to -1.02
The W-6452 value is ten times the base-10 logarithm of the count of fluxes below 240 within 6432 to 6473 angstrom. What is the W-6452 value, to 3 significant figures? 13.8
